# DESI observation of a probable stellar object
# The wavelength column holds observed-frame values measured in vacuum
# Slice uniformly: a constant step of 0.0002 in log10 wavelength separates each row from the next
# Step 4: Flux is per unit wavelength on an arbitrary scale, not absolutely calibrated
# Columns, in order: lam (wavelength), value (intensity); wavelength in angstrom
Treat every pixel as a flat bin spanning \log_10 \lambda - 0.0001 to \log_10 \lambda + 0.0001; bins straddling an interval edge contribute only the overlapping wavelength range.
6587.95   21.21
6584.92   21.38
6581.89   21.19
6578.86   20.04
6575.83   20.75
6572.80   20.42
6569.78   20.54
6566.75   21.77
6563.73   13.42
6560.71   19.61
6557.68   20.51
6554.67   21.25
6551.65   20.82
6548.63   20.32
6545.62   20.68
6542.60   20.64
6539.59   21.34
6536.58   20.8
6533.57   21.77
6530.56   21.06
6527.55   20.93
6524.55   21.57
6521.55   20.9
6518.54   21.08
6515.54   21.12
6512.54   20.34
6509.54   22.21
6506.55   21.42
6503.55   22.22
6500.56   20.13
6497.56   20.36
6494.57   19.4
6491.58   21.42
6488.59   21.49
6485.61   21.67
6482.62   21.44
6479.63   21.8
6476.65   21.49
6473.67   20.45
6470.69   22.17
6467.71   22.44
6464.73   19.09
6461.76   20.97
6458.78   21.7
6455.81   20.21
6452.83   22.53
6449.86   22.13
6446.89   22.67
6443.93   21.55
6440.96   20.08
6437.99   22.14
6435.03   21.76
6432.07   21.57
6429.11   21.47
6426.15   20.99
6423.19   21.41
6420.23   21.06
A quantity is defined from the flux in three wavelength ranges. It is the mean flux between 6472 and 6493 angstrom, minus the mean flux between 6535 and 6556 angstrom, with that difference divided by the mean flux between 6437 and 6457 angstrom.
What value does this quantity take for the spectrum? 0.026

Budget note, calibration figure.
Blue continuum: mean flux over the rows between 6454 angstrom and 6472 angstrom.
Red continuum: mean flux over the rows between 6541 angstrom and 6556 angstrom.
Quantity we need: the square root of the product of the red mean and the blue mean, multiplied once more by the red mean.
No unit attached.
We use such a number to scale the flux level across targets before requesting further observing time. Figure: 434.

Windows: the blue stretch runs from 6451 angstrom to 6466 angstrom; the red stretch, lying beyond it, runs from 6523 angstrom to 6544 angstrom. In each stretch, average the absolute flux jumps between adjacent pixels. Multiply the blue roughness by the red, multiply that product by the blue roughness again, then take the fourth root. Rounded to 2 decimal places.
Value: 1.12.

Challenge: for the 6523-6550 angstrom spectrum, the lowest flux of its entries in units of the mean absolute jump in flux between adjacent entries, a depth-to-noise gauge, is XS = 40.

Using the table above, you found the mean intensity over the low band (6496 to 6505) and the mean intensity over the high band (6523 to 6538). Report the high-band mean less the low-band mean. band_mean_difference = 0.3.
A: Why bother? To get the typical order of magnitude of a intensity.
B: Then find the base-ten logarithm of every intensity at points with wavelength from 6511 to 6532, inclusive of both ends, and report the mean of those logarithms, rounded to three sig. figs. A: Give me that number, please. 1.32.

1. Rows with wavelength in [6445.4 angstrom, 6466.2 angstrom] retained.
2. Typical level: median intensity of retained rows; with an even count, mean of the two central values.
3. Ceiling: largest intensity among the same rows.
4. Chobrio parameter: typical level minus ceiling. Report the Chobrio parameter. -0.97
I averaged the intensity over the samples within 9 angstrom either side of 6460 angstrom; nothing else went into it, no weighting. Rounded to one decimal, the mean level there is 21.2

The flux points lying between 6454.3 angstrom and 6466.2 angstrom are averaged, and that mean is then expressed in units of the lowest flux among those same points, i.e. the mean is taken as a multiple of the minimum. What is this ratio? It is 1.073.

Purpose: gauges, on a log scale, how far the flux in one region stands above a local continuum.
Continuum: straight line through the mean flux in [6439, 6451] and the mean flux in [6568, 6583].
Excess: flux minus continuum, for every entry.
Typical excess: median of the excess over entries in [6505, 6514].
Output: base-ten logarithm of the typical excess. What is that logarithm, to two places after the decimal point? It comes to -0.54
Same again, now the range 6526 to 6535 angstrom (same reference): -0.93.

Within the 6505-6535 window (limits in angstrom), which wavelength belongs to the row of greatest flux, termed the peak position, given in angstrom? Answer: 6509.54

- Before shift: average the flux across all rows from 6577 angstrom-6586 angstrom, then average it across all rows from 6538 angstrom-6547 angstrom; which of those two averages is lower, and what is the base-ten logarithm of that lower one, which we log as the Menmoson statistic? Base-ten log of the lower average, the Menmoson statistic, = 1.32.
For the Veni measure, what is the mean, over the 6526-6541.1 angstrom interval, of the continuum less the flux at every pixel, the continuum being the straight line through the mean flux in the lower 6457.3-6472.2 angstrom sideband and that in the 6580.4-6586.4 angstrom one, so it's 0.10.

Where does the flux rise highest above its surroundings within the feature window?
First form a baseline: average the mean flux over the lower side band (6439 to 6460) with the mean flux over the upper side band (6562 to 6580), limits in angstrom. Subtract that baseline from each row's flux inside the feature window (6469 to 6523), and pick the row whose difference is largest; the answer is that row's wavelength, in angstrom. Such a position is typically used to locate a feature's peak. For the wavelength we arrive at 6503.55 angstrom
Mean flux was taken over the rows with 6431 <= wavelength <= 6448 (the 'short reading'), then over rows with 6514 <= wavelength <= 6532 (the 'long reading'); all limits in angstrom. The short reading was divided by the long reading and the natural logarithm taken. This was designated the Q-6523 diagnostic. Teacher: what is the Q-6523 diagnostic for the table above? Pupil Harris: 0.024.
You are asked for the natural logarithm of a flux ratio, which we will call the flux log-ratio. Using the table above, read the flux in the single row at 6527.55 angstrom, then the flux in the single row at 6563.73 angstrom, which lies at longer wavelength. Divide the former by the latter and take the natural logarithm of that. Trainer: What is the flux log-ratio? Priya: 0.44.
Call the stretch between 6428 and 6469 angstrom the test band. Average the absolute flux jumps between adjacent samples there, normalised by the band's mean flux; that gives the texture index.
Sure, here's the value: 0.057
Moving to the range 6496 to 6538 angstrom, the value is 0.036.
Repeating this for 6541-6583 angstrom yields 0.080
